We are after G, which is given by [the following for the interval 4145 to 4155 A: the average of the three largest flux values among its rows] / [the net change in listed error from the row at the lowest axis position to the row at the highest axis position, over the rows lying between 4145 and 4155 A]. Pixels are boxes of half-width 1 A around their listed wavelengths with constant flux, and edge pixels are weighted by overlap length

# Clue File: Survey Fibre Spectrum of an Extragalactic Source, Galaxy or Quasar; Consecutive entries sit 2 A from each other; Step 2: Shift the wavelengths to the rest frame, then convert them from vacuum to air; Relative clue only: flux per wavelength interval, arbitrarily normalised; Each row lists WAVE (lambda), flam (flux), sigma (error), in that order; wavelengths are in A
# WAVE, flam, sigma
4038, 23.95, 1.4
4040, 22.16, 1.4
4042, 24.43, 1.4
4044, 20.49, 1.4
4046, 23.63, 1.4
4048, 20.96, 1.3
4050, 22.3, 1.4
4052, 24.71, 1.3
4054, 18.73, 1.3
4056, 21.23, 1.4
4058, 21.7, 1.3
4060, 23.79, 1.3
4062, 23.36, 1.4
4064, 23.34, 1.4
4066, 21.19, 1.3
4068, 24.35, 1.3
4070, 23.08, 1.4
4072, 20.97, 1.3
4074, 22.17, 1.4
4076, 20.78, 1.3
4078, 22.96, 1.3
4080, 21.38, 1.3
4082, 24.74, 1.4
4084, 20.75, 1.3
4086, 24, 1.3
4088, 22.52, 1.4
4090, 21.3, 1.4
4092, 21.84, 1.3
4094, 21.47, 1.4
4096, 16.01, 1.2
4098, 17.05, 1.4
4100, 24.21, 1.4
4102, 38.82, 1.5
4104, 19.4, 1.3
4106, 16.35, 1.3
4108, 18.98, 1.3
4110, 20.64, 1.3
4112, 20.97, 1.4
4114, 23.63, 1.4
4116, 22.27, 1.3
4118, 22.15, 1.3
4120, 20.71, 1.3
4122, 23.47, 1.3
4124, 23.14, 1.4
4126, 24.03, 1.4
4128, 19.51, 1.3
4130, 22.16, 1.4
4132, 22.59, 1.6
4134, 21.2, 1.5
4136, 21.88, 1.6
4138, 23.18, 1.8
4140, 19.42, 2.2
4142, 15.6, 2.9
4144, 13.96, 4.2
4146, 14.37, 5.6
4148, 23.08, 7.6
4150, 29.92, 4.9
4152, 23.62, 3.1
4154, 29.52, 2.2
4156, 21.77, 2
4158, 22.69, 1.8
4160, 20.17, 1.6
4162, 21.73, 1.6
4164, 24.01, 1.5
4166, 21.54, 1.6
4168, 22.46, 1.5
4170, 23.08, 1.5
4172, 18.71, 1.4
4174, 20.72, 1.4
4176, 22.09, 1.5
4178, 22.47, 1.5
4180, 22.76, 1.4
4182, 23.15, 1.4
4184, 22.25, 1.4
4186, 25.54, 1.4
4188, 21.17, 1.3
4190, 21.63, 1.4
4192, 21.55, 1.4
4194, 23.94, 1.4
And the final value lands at -8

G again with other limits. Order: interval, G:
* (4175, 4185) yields -228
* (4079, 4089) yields 238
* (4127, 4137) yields 74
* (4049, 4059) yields -229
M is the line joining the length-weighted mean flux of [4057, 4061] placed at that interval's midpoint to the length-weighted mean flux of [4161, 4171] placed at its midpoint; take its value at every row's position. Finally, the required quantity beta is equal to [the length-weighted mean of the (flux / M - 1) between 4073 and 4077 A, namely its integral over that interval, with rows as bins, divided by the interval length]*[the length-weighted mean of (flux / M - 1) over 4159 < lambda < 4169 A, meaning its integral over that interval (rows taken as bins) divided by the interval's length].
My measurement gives 0.0014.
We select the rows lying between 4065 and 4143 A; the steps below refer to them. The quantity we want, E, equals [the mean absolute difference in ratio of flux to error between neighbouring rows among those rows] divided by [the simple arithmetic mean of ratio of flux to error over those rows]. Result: 0.13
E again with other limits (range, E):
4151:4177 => 0.13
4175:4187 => 0.06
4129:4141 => 0.11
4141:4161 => 0.26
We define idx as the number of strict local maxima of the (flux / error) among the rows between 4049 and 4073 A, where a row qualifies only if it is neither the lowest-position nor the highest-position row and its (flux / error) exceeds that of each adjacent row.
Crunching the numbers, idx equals 3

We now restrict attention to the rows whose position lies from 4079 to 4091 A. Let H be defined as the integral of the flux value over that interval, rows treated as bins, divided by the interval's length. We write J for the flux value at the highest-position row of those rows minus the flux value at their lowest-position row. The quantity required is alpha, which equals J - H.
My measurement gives -22.5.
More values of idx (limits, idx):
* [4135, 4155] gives 0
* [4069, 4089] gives 3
